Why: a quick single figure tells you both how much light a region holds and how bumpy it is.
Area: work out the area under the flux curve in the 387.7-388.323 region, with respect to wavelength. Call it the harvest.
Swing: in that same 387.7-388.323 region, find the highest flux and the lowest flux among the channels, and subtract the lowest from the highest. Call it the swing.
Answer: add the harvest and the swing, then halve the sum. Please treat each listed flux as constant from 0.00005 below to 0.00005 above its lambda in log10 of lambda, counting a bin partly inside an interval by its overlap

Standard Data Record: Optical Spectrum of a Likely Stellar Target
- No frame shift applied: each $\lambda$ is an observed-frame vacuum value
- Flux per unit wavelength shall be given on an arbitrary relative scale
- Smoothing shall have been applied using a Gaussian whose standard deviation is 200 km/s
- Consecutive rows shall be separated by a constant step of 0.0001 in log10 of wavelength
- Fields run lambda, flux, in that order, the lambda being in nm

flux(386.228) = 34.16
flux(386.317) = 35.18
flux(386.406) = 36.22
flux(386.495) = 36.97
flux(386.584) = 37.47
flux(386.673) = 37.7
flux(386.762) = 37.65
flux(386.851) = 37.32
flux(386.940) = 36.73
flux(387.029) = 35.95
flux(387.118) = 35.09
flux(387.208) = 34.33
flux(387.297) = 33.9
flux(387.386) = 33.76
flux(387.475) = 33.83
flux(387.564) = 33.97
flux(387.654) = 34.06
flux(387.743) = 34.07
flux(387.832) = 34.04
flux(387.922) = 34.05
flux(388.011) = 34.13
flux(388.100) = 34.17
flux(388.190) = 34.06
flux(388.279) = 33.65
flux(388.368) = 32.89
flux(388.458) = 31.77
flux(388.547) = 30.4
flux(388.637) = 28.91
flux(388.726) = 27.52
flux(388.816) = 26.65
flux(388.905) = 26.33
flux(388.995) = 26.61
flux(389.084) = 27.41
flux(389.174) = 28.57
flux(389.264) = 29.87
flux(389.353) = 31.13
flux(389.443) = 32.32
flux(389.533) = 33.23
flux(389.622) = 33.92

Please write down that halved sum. 10.9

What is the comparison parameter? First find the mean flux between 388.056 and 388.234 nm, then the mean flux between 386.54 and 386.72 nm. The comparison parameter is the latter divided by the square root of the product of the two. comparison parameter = 1.05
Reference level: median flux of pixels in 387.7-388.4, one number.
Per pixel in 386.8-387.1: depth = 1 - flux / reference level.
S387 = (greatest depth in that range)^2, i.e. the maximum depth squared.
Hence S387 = 0.0031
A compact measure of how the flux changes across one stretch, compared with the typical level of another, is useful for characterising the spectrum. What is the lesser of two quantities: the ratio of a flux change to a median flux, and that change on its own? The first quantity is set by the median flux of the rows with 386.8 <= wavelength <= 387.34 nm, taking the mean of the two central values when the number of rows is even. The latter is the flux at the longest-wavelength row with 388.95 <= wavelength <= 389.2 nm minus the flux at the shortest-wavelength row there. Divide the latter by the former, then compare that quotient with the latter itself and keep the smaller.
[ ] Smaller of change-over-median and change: 0.06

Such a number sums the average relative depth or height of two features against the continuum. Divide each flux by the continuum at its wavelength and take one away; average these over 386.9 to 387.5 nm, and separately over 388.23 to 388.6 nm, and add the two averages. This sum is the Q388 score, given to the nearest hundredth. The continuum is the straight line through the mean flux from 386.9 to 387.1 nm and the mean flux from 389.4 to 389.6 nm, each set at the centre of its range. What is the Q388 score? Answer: -0.10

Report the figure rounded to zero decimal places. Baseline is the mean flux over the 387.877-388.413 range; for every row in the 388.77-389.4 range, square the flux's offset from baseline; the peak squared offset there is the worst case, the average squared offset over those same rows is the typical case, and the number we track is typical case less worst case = -20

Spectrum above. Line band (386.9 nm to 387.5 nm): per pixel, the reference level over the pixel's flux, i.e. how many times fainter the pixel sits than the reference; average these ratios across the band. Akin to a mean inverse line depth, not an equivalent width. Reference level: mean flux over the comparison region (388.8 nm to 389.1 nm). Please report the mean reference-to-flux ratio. 0.77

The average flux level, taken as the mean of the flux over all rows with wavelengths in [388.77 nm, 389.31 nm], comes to 27.6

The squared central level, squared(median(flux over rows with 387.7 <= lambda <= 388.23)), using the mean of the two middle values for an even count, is 1160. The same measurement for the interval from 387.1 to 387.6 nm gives 1152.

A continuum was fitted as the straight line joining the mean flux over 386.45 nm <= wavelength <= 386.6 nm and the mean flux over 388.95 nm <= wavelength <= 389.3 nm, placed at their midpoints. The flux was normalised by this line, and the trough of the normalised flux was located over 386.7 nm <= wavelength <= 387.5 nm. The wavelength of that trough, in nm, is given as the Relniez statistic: 387.297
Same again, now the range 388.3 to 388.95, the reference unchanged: 388.905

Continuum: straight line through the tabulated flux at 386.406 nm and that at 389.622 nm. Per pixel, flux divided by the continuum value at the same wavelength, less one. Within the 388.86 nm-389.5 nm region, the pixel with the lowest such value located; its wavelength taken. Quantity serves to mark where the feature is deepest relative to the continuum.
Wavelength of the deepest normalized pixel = 388.905 nm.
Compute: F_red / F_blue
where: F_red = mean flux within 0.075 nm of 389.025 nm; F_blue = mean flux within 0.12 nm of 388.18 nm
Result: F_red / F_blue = 0.795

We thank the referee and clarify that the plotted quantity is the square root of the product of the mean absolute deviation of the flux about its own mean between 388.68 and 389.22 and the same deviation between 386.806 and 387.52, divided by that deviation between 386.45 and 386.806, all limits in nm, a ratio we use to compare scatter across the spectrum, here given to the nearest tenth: 3.6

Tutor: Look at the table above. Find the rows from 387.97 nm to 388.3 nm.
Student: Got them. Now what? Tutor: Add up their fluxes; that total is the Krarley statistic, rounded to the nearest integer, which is 136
